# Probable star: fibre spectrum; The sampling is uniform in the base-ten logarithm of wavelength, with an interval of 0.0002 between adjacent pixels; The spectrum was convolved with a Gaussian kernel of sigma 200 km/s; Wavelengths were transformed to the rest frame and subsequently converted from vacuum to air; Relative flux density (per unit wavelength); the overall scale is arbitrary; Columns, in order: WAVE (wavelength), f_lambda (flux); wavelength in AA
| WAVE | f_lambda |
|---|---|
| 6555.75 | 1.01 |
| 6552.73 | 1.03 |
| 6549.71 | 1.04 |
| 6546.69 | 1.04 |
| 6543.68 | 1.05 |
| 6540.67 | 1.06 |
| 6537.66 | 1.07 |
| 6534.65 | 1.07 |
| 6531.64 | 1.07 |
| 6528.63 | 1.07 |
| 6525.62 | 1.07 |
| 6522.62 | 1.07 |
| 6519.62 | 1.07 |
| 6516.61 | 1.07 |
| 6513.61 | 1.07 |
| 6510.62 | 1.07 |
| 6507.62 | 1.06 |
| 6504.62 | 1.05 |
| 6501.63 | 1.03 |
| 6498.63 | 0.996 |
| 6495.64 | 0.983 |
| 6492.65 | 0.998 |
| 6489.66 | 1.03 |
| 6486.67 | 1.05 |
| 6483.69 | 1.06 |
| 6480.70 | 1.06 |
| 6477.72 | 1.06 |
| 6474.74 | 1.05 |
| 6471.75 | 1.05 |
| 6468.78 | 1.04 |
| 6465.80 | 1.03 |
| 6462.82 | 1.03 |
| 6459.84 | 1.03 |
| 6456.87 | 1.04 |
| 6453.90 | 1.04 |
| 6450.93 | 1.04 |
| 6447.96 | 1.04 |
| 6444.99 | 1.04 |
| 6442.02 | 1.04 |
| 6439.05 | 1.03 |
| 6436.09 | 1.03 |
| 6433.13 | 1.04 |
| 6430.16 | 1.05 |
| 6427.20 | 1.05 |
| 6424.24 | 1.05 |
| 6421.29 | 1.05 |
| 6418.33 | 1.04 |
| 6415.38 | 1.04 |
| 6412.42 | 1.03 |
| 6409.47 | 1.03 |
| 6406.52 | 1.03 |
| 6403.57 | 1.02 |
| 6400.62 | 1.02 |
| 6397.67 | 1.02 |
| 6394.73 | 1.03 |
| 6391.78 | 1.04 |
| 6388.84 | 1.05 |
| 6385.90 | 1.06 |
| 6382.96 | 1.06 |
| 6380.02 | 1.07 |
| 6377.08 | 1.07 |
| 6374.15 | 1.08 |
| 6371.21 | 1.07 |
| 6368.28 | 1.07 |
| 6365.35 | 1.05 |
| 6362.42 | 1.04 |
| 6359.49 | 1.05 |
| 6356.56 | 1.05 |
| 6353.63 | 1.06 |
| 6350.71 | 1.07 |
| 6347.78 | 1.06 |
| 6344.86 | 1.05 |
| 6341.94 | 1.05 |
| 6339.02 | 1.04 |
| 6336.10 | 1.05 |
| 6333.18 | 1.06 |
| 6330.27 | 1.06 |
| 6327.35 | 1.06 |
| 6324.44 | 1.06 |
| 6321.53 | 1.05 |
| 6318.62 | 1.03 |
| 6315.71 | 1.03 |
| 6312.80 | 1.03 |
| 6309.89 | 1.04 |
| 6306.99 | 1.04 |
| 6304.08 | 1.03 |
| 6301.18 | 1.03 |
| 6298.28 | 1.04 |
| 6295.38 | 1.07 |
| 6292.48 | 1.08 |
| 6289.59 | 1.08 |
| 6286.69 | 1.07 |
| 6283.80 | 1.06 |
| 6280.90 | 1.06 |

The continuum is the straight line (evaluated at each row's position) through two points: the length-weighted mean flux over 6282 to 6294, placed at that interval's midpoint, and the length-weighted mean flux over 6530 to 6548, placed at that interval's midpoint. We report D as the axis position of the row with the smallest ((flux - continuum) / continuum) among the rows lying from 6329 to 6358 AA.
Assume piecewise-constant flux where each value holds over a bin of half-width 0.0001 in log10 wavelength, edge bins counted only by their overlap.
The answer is 6339.02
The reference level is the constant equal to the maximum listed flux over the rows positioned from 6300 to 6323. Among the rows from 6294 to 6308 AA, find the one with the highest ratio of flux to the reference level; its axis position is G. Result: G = 6295.38 AA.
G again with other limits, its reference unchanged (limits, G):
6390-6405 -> 6391.78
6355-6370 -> 6368.28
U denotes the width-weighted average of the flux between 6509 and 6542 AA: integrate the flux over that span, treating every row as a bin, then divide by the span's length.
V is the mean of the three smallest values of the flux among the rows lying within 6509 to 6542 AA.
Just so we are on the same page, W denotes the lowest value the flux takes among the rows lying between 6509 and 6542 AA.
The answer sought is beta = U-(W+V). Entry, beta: -1.06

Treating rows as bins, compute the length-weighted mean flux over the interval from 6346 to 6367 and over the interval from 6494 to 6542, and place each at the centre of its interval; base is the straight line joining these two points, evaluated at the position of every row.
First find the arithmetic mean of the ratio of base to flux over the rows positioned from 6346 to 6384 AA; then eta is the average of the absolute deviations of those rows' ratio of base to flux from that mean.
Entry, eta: 0.0087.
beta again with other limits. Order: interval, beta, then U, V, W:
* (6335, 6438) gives -0.99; 1.05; 1.020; 1.02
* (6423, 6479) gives -1.02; 1.04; 1.030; 1.03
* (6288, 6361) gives -1.01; 1.05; 1.030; 1.03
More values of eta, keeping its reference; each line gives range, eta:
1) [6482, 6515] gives 0.0259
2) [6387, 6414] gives 0.0066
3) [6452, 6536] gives 0.0189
